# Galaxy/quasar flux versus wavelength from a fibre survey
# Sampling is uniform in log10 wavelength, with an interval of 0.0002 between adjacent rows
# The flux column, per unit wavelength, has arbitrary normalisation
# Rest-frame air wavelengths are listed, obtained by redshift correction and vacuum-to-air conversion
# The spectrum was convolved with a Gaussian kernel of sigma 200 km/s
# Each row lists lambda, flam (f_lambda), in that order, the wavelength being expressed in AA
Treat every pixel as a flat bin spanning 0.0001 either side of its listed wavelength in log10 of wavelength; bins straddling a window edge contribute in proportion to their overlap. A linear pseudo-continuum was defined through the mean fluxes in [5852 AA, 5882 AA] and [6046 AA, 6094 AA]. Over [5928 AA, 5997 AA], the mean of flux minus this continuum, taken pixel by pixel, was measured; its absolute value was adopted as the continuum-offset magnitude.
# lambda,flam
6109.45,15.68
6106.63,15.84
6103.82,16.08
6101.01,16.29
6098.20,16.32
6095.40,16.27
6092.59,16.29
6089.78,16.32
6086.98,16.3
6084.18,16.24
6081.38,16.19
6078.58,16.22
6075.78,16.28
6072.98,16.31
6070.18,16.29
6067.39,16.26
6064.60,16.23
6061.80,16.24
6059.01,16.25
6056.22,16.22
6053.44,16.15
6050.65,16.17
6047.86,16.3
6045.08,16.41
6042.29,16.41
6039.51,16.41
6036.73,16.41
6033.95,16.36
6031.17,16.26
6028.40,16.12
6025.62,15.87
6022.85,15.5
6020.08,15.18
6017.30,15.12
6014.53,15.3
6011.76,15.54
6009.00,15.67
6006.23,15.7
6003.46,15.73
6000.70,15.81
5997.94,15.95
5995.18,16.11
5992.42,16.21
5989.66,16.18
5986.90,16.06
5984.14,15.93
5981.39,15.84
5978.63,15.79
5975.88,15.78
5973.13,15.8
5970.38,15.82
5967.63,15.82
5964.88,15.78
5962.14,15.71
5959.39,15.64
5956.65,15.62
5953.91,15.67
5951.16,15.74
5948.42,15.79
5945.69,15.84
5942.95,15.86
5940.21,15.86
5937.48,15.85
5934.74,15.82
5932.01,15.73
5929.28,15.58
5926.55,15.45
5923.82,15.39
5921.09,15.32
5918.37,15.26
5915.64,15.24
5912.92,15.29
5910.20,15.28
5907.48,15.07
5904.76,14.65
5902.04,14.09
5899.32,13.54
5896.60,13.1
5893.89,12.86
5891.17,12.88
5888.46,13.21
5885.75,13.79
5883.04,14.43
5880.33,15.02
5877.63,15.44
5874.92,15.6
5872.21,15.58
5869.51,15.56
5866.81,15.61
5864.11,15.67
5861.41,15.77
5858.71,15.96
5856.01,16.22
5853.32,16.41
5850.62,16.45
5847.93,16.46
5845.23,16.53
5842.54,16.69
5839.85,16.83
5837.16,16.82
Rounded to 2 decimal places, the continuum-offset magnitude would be 0.13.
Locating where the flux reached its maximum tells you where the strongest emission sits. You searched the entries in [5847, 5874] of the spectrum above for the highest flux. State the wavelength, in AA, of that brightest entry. 5847.93 AA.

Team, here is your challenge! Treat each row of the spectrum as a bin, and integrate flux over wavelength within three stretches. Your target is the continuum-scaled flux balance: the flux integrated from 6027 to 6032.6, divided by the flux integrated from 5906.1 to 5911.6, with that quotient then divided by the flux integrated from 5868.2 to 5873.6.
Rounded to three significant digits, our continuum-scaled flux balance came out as 0.0129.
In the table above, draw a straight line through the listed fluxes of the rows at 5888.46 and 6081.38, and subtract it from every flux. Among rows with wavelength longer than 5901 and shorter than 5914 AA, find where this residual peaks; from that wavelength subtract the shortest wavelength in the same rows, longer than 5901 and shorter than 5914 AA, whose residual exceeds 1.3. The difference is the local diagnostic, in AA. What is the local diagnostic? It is 2.7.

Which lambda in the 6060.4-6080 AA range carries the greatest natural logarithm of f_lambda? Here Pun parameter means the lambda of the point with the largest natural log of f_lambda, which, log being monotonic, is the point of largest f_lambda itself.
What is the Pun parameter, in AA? 6072.98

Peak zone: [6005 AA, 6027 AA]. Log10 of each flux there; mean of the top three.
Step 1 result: 1.20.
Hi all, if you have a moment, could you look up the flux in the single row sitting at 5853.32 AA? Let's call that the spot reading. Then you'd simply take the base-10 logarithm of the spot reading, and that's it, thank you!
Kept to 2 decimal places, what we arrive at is 1.22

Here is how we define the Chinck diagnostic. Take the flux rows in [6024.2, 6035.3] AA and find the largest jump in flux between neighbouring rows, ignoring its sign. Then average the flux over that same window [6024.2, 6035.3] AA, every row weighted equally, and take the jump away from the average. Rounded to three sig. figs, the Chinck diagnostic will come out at 15.9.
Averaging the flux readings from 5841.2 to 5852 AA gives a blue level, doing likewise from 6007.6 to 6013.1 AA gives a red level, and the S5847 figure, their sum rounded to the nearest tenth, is 32.1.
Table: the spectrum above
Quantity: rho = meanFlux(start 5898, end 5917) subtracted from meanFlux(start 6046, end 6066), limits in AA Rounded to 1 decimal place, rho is 1.5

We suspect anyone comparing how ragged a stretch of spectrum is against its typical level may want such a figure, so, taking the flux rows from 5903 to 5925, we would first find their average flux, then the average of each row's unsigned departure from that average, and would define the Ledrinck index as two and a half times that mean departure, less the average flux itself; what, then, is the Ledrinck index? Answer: -14.8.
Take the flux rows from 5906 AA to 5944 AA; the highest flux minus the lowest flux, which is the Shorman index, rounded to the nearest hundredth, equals 0.79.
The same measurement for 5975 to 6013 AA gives 0.67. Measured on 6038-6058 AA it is 0.26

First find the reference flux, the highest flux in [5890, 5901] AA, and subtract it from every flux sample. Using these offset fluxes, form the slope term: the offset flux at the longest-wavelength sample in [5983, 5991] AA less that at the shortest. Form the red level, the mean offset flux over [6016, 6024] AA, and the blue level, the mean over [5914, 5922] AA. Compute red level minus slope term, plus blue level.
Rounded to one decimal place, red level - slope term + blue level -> 3.2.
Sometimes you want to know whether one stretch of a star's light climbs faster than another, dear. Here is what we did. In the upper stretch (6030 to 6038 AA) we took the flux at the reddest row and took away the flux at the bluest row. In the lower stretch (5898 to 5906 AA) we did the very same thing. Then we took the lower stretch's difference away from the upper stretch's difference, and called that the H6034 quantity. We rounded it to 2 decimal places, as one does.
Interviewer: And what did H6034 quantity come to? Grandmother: -0.96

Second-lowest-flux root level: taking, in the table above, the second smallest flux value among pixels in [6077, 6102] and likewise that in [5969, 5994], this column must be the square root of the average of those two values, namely 4.00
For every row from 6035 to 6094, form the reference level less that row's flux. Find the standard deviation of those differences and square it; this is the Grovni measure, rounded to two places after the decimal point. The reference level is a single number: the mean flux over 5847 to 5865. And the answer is 0.01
